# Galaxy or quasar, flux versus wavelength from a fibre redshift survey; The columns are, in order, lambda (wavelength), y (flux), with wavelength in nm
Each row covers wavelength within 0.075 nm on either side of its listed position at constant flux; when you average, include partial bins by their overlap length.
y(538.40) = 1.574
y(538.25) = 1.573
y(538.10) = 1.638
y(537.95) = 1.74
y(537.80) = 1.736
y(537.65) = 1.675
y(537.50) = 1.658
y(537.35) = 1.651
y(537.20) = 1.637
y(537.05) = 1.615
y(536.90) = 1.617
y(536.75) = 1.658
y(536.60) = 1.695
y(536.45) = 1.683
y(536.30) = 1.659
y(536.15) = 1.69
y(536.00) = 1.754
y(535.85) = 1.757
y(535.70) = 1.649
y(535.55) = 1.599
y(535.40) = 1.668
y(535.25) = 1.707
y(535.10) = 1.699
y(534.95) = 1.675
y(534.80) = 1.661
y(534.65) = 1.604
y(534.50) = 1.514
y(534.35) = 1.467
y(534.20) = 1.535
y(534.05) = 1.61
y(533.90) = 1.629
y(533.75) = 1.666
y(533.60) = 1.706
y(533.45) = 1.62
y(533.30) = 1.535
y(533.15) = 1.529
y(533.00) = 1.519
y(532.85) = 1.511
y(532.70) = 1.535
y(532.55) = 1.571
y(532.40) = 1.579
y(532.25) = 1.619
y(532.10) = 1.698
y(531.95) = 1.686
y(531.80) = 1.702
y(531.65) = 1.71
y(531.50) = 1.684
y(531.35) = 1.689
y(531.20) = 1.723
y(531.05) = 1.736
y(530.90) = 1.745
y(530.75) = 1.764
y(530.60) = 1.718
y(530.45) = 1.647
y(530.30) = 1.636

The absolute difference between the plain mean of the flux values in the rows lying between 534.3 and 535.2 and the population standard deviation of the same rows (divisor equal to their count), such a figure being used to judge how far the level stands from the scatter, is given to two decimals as 1.52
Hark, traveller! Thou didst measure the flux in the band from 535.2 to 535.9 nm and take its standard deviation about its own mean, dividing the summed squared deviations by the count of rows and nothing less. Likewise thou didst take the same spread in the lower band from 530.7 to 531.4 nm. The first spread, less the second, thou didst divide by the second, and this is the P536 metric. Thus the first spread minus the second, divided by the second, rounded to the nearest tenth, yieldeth 1.1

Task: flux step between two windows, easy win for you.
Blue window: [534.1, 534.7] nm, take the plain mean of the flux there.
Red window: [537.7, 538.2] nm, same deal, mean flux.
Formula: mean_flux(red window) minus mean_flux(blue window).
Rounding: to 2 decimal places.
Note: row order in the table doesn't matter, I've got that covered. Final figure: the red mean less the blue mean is 0.17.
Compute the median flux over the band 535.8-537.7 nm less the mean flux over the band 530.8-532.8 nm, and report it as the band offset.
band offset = -0.01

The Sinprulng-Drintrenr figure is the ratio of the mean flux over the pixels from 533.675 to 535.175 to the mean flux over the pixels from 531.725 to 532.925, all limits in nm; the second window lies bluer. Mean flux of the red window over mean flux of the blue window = 0.996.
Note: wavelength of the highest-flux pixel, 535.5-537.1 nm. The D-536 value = 535.85 nm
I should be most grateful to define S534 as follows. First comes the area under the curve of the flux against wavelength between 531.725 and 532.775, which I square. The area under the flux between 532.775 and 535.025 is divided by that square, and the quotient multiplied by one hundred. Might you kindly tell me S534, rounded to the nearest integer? 122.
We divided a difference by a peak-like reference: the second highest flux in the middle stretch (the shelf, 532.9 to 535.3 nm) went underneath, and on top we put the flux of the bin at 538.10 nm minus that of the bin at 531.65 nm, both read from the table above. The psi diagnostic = -0.04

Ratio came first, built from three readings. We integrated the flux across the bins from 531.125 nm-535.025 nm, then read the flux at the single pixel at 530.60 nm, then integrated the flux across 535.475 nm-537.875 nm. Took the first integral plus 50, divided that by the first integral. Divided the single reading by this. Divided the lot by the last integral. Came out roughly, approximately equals 0.048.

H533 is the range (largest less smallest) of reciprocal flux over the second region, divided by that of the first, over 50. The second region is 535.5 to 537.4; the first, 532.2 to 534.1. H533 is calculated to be 0.015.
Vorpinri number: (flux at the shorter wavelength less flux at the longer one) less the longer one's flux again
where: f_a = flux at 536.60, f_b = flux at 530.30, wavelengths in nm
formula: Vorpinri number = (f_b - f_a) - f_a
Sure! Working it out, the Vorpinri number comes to -1.75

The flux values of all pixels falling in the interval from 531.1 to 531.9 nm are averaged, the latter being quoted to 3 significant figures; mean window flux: 1.70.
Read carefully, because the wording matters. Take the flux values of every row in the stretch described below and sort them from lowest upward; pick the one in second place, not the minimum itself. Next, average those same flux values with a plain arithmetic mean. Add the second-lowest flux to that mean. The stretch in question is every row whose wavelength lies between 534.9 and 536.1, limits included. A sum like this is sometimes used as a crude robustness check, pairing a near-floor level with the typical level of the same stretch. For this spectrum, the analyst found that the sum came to 3.34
